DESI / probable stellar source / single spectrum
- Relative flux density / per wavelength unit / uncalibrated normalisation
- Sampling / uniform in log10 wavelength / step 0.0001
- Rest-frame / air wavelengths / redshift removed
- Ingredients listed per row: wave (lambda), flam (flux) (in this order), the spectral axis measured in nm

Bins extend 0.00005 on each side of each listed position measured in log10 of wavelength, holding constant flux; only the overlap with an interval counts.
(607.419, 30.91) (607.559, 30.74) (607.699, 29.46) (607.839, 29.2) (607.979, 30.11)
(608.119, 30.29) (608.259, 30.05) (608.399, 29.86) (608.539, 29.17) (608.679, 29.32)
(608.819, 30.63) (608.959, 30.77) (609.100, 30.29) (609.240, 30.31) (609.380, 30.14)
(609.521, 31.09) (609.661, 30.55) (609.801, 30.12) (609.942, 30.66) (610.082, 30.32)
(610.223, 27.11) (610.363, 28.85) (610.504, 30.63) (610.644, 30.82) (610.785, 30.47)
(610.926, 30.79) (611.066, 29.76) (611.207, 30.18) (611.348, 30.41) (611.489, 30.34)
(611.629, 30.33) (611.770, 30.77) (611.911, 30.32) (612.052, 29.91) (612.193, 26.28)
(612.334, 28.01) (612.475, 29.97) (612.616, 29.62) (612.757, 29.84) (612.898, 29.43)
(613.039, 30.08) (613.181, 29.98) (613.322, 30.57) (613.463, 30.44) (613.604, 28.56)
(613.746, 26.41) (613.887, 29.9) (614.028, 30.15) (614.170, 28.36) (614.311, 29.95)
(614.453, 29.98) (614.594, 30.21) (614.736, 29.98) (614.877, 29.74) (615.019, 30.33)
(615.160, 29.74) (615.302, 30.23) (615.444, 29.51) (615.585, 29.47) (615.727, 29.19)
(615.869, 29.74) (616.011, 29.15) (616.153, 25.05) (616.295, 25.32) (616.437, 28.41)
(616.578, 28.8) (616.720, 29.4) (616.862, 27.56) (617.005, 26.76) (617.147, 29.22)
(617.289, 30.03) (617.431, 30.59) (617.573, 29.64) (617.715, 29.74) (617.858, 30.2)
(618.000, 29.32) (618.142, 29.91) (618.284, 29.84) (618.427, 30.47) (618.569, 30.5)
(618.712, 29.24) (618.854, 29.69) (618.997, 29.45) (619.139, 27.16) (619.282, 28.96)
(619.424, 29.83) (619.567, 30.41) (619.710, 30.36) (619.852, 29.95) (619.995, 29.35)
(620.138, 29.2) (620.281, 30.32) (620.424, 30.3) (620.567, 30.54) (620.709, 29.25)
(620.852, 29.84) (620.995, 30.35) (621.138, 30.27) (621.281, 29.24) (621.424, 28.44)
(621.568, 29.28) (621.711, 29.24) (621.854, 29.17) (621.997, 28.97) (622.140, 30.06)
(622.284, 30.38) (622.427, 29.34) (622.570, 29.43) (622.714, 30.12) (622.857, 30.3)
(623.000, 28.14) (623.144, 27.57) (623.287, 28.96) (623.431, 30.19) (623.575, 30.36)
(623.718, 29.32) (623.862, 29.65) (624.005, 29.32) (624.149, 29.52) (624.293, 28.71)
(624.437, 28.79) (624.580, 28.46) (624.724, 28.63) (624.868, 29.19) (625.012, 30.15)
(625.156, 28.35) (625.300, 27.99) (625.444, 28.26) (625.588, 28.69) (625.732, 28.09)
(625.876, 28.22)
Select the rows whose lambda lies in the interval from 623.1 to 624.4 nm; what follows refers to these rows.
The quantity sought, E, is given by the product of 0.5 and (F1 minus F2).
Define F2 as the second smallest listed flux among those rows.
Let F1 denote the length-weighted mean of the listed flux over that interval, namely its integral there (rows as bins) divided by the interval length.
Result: 0.30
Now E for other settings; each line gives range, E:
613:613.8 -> 0.39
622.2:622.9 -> 0.23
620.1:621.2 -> 0.40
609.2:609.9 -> 0.15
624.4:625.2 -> 0.25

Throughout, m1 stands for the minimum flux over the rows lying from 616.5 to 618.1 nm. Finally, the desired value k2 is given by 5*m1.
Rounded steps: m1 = 26.76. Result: 134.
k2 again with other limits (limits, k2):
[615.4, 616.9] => 125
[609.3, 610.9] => 136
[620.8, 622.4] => 142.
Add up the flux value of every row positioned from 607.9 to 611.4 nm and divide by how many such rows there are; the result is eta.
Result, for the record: 30.1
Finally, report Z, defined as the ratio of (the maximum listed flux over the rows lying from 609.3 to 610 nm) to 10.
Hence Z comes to 3.11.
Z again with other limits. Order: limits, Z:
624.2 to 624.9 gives 2.92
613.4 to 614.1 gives 3.04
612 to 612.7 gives 3.00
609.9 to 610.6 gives 3.07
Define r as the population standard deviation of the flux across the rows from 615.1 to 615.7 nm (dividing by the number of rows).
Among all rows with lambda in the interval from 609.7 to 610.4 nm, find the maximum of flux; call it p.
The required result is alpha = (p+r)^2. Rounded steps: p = 30.66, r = 0.3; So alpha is 959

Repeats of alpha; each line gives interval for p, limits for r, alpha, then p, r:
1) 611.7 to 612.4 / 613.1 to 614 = 1038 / 30.77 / 1.5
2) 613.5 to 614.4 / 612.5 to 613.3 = 923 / 30.15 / 0.2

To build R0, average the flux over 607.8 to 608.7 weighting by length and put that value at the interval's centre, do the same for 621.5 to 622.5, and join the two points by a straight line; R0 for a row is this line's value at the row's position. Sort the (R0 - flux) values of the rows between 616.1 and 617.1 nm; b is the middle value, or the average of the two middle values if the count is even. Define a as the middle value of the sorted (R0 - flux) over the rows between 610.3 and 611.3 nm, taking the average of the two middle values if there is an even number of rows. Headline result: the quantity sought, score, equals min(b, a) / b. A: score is -0.4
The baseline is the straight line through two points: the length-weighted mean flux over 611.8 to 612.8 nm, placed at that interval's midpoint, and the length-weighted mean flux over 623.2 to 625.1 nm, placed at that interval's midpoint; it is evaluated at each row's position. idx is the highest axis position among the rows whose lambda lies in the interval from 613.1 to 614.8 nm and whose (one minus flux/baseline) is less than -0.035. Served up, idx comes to 613.463 nm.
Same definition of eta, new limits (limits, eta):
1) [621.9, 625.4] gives 29.2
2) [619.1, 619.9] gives 29.4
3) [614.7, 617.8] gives 29.0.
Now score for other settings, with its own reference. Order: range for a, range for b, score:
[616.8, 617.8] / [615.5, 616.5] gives -0.1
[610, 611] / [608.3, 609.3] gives 1.4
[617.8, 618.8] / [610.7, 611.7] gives 1.0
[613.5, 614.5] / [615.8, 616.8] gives -0.3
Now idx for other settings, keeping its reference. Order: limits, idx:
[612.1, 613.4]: 613.322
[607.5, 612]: 611.911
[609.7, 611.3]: 610.926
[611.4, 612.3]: 611.911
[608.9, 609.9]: 609.661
